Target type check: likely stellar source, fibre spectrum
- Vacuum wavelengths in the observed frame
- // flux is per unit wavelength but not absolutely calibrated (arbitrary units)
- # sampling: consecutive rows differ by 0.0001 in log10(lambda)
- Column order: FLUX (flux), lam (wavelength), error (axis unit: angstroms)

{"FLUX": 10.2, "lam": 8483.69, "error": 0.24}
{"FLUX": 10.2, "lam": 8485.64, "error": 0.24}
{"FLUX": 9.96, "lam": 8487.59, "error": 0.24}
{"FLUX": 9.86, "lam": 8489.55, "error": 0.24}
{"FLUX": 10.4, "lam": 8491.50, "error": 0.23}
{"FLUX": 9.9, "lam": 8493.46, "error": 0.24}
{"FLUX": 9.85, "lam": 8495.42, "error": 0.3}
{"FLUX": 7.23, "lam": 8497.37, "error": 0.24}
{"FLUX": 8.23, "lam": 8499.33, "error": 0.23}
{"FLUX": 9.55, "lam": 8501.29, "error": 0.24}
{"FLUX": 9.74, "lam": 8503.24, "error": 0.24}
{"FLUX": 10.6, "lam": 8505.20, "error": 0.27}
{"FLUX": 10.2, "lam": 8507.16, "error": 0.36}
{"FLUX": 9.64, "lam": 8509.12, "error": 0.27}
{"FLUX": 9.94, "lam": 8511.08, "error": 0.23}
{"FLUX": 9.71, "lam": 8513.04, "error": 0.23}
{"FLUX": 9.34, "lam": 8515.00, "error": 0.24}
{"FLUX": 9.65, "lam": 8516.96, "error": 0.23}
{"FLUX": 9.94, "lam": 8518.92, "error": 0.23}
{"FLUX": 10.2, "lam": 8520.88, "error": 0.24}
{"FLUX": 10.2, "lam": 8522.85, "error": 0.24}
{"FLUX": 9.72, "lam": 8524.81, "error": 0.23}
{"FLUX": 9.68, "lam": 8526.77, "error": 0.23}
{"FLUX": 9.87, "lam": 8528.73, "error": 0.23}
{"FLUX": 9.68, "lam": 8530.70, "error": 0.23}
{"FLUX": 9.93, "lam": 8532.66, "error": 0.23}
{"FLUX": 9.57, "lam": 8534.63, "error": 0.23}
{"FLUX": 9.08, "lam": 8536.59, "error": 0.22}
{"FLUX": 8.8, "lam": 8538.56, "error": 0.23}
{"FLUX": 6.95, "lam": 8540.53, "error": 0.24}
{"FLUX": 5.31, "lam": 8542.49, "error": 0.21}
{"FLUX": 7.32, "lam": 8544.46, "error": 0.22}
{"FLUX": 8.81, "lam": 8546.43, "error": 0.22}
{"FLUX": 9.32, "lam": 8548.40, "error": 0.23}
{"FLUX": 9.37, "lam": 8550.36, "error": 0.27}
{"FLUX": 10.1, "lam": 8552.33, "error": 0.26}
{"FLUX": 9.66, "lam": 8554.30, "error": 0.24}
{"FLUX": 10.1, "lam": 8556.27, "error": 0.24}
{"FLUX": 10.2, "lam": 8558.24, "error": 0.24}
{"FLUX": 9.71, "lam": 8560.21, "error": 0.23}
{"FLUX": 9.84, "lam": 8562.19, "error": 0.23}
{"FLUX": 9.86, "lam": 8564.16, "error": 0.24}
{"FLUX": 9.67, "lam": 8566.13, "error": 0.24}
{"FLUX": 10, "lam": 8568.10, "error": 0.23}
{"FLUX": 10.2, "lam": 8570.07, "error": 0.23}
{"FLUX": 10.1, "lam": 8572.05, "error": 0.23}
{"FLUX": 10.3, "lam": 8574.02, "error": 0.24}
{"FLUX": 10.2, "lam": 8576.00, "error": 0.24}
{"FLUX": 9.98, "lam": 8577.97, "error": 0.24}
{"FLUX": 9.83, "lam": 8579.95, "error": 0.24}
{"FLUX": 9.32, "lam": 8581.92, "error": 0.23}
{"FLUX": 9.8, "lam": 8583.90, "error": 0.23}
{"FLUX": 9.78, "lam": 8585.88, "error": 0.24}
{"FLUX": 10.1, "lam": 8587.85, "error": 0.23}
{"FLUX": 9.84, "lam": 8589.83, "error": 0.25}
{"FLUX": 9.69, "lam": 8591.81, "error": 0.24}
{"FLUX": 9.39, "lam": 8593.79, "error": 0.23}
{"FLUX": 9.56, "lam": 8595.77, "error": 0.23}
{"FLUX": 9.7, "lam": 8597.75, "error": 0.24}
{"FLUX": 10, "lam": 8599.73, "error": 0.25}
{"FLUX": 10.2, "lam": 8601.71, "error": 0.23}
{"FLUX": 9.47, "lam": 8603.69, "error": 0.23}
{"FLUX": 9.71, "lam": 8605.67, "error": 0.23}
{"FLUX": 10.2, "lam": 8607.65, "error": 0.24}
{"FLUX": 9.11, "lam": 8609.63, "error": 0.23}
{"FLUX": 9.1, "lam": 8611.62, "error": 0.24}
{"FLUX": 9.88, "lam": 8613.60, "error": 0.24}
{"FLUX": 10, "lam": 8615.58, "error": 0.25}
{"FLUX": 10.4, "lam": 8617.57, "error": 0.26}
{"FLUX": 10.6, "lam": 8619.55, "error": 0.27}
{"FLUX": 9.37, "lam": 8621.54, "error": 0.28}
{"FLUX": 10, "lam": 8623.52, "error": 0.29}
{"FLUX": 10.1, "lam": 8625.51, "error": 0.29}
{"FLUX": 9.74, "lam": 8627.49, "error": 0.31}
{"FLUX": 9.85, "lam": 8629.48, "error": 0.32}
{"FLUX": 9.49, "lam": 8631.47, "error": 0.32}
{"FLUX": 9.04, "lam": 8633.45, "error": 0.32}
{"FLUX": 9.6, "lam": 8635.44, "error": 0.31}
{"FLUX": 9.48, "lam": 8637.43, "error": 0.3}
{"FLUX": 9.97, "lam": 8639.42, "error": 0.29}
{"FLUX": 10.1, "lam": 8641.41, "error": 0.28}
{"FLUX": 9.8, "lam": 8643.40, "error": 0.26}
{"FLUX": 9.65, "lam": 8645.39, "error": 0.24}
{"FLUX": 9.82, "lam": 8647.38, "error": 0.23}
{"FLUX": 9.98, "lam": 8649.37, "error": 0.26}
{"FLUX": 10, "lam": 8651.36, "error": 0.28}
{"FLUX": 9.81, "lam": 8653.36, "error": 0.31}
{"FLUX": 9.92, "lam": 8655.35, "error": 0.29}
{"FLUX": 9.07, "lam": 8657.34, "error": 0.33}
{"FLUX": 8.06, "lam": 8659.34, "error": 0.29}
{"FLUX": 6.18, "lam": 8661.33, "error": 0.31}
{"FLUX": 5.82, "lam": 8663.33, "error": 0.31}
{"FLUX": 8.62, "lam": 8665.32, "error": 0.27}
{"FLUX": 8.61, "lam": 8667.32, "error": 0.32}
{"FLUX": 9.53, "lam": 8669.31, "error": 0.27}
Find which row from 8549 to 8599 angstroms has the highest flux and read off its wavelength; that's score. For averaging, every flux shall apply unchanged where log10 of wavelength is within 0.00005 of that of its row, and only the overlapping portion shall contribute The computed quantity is 8574.02 angstroms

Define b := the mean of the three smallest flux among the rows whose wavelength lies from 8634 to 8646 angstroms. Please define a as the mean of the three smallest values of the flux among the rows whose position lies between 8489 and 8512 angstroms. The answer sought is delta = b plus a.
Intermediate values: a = 8.34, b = 9.58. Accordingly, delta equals 18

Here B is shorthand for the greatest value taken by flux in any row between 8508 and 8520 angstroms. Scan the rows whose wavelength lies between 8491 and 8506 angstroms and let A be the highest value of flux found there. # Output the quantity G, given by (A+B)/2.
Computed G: 10.3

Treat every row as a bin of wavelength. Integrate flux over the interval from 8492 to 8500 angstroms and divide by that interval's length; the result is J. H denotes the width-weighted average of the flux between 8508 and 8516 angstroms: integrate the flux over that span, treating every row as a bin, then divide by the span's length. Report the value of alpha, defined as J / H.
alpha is 0.92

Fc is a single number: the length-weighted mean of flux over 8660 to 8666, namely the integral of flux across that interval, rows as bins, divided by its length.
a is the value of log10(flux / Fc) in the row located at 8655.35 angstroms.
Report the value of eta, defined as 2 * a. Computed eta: 0.321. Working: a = 0.161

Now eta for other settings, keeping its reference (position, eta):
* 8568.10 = 0.328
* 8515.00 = 0.269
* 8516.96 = 0.297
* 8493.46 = 0.320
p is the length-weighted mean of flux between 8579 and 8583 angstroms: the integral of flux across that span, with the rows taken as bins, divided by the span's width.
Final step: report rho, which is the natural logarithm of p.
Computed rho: 2.26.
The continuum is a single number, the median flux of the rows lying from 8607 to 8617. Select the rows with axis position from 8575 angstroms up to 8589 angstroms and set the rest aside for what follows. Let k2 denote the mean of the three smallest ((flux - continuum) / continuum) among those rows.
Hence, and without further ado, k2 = -0.02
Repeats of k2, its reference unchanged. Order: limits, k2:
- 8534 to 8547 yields -0.34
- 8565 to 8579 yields 0.00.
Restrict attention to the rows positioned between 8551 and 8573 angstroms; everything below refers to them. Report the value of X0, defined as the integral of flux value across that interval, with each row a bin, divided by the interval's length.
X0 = 9.9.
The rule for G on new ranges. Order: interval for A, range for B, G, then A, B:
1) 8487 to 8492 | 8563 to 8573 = 10.3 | 10.4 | 10.2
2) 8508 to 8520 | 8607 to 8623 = 10.3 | 9.94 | 10.6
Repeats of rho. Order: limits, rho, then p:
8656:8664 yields 2.01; 7.5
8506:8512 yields 2.30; 9.9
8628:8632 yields 2.27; 9.7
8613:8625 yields 2.31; 10.0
